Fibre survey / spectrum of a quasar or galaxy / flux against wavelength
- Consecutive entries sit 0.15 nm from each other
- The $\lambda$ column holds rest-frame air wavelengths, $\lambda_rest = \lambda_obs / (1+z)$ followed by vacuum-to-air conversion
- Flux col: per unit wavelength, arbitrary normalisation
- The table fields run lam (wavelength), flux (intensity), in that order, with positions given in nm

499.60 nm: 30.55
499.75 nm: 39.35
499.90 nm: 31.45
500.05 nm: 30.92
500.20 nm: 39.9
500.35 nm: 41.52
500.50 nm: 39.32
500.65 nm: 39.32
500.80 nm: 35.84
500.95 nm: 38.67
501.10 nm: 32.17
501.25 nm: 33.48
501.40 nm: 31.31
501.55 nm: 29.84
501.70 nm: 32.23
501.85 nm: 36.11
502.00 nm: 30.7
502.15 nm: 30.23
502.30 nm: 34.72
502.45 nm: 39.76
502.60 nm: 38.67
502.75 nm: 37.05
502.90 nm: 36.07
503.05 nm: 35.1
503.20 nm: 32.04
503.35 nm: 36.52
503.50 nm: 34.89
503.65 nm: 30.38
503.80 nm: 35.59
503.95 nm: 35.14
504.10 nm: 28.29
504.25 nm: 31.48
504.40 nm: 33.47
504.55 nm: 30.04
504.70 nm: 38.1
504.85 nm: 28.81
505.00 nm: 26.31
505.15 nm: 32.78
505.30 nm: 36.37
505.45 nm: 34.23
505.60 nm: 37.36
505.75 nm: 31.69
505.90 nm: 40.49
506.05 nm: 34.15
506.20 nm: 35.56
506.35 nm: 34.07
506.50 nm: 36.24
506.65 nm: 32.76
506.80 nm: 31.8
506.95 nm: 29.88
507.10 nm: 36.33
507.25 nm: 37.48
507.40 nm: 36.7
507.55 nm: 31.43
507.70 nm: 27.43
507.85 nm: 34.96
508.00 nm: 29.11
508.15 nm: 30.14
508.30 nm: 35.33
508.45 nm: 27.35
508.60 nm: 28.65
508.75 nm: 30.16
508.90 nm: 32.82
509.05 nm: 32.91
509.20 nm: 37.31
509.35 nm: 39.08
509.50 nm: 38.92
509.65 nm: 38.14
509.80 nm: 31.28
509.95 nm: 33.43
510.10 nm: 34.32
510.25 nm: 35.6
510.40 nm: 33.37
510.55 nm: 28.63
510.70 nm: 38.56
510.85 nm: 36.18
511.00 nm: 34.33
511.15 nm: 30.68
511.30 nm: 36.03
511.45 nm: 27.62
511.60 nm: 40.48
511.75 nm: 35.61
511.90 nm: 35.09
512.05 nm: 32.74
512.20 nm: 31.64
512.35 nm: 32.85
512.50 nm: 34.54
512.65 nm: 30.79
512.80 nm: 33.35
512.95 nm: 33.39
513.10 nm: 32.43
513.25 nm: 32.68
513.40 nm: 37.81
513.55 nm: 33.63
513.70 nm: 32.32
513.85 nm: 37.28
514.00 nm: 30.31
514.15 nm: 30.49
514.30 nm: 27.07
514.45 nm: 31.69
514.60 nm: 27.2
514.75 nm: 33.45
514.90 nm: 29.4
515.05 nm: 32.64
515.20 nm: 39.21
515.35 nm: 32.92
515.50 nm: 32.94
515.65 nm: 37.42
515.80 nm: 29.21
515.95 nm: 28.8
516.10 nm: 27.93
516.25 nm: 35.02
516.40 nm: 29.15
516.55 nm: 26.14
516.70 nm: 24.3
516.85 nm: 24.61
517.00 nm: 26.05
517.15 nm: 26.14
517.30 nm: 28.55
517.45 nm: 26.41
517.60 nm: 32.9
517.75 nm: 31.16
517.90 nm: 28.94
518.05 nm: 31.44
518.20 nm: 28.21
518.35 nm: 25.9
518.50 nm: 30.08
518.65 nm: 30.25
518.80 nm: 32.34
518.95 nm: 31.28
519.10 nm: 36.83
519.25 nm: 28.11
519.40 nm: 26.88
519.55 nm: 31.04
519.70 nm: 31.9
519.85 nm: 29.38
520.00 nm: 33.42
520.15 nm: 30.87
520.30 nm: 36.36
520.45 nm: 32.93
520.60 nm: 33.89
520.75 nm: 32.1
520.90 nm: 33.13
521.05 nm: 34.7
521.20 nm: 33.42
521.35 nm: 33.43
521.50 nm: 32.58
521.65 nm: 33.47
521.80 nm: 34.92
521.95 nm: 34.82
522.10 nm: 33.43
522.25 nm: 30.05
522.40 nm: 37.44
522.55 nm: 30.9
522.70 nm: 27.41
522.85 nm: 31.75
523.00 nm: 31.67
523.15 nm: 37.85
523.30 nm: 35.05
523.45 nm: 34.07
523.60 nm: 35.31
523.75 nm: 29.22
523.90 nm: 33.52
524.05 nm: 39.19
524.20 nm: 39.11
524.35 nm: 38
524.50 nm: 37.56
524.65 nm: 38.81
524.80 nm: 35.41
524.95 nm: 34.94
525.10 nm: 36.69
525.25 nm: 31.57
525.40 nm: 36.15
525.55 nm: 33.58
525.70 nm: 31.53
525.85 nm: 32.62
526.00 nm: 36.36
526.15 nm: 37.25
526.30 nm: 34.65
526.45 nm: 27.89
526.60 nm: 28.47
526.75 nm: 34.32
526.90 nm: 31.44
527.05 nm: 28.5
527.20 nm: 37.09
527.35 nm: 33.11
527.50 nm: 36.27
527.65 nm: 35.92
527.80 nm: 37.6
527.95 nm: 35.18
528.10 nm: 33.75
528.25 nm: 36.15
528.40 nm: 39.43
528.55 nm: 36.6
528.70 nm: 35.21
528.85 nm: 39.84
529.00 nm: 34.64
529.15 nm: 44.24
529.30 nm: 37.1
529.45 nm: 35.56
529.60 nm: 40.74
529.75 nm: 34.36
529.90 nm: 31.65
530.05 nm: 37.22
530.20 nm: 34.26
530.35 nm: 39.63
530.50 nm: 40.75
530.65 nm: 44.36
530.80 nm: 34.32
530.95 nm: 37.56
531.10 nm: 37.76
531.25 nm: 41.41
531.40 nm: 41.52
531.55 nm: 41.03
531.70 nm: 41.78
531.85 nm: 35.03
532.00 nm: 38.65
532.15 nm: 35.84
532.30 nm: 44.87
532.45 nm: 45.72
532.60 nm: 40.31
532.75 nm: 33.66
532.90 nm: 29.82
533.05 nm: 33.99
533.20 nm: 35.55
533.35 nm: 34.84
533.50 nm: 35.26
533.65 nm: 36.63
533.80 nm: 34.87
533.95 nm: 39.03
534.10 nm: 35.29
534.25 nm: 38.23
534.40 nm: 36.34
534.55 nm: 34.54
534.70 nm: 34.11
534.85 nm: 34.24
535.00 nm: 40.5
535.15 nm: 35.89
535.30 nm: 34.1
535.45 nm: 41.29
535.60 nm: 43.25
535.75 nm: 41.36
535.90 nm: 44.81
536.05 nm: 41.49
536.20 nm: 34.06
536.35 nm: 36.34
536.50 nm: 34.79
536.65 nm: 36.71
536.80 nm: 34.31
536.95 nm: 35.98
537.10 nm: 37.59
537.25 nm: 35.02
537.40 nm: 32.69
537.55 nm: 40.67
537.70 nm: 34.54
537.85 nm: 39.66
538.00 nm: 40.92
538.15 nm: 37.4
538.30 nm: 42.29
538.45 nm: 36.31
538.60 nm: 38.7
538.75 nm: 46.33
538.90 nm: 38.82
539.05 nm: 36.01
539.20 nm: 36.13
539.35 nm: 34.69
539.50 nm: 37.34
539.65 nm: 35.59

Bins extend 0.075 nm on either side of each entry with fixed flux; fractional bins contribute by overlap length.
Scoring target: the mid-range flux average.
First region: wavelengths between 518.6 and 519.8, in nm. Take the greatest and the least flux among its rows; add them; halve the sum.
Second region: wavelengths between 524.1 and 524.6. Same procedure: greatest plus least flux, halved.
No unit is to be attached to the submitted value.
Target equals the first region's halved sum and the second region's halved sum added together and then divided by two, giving 35.1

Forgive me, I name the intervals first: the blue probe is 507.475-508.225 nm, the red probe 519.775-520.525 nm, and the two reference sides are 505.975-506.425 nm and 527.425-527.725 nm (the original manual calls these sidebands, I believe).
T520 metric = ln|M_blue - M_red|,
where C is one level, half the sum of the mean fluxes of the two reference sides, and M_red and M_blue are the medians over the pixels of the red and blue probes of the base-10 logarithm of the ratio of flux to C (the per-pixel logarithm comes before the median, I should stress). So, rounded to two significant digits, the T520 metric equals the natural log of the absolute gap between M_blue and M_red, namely -3.3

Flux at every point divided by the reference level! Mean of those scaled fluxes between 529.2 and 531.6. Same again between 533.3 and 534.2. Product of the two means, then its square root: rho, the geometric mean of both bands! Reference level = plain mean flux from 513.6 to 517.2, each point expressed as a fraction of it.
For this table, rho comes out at 1.21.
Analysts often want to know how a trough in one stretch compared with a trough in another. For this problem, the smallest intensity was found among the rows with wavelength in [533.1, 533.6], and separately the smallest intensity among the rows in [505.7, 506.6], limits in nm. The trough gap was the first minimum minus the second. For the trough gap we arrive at 3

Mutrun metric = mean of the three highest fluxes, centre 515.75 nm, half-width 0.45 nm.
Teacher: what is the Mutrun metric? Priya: 34.4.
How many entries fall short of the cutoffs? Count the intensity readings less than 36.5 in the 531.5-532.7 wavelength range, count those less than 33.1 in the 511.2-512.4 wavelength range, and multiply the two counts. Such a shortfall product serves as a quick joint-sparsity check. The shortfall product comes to 8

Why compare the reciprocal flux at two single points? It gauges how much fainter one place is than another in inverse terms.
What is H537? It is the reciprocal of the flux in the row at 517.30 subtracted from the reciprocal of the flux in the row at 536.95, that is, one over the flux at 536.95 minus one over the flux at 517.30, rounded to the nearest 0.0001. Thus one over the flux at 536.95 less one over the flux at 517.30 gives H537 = -0.0072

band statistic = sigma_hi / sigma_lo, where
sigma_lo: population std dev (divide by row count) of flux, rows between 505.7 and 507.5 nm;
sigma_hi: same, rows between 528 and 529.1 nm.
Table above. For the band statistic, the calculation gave 0.76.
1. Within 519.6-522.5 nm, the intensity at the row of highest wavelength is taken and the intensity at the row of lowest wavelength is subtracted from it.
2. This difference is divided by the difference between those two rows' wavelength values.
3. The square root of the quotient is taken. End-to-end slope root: 1.4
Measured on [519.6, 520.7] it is 1.5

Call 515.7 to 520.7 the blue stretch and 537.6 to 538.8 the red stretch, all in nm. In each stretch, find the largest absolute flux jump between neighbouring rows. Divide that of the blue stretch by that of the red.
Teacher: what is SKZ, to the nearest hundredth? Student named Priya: 1.14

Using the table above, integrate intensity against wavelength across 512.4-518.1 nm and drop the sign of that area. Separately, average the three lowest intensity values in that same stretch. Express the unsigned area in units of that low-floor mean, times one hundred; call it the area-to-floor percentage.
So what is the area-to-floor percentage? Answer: 708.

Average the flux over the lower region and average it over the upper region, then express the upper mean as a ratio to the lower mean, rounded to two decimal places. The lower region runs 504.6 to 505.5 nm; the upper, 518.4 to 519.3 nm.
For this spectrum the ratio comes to 0.96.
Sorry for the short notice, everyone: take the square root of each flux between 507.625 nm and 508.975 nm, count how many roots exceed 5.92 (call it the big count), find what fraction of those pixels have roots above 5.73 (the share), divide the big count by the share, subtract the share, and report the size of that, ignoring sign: 4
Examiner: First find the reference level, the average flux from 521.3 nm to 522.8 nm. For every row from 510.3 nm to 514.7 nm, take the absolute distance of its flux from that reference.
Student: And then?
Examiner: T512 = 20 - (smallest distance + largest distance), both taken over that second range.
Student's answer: 12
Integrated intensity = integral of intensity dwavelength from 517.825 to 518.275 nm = 13.3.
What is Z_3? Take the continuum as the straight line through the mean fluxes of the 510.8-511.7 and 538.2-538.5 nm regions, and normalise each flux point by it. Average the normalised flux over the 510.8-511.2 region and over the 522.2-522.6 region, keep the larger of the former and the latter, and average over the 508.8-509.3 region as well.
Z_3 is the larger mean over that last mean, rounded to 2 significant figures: 0.97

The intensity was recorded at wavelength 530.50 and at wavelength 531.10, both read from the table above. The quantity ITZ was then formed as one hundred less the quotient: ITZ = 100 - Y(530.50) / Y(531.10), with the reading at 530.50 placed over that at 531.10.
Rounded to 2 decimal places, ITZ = 98.92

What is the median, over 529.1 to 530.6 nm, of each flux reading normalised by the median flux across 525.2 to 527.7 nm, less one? 0.11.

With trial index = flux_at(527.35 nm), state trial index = 33.11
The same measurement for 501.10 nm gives 32.17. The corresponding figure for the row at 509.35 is 39.08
